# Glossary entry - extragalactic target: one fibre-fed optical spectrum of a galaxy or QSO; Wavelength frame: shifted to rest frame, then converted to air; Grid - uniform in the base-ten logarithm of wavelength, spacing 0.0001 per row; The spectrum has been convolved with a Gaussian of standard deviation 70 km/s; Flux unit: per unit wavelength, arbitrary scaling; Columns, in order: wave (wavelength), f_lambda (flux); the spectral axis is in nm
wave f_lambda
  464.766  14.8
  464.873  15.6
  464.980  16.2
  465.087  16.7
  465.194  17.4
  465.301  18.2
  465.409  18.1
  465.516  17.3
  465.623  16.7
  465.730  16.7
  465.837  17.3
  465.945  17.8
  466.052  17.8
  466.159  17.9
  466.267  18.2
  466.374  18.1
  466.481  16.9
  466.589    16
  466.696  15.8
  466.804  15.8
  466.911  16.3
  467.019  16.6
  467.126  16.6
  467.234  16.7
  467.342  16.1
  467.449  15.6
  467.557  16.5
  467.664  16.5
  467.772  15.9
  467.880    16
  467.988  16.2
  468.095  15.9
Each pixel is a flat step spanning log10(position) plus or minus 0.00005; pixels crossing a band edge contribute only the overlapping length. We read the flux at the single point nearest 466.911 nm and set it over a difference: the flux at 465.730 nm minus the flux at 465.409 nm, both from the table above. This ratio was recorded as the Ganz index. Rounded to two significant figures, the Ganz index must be -12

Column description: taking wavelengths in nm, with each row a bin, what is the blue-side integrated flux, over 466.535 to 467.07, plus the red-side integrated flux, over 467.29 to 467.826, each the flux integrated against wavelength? 17.3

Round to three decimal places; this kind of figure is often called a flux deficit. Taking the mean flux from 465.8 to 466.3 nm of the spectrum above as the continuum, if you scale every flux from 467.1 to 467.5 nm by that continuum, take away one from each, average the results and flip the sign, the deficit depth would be 0.087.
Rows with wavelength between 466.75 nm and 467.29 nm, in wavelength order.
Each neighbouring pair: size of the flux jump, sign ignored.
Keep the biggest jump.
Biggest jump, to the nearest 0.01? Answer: 0.50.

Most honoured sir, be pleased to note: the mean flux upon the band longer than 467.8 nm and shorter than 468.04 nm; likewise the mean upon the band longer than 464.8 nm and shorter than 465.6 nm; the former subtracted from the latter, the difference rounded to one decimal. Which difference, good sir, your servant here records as 1.0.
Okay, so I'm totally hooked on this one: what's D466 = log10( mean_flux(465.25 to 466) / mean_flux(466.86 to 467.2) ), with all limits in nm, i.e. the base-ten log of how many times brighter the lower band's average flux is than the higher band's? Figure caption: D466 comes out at 0.024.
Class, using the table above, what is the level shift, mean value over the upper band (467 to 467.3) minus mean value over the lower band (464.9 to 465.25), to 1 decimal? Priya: -0.1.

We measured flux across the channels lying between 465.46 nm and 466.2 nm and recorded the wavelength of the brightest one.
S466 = 466.159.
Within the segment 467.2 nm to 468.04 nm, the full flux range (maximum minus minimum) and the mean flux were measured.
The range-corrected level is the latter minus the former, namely 15.1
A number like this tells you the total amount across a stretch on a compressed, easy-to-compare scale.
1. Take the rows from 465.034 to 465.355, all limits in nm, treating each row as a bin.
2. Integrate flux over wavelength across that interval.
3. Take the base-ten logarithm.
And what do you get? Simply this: 0.75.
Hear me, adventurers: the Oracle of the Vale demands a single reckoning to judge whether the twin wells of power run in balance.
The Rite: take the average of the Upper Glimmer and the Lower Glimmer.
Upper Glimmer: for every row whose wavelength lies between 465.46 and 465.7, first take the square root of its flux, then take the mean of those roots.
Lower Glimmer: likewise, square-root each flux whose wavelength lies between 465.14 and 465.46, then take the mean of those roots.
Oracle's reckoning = 4.177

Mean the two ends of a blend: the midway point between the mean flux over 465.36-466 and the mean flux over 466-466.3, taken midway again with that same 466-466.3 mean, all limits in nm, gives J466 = 17.8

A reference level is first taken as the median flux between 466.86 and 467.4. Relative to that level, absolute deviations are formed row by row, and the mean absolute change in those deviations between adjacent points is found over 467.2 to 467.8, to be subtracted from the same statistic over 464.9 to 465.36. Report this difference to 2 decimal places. 0.12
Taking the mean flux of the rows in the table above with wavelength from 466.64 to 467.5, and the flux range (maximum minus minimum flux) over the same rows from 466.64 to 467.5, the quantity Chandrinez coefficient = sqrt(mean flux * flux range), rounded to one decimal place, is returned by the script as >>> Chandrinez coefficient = 4.2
